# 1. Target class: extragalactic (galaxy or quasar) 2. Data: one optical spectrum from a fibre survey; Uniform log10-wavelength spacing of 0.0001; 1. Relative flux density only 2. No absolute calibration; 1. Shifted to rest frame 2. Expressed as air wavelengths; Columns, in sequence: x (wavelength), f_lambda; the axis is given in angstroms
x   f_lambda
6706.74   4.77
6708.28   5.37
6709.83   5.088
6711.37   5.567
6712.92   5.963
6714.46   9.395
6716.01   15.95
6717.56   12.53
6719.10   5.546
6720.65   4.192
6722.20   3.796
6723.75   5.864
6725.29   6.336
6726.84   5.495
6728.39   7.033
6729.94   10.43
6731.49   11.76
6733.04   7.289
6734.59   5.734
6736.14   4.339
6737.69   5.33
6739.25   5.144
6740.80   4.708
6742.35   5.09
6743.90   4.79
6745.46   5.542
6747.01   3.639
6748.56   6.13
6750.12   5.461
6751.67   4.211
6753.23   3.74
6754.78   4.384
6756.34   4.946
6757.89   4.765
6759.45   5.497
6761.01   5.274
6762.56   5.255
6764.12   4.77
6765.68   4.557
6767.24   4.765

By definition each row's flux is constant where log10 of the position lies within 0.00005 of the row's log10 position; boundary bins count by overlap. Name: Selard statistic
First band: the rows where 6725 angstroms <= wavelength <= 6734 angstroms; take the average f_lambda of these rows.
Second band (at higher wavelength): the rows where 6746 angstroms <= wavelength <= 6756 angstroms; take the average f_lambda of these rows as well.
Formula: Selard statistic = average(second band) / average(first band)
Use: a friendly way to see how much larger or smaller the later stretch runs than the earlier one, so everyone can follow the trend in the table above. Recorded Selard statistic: 0.6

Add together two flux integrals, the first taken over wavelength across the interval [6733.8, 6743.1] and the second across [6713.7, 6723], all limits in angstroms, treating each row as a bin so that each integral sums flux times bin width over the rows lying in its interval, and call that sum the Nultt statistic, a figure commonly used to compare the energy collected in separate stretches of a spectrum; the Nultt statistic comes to 127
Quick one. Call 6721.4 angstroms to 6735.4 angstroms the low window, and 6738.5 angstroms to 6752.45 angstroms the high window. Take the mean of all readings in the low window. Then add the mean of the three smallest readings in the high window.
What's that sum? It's 11.3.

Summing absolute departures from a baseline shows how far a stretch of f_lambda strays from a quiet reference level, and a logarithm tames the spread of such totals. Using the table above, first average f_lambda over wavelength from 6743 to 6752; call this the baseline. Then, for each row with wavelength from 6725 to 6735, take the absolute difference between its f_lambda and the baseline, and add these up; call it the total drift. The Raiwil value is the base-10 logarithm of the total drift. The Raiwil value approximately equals 1.3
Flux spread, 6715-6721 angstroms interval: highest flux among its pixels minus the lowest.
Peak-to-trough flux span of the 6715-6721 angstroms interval 11.8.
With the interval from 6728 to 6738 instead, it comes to 7.4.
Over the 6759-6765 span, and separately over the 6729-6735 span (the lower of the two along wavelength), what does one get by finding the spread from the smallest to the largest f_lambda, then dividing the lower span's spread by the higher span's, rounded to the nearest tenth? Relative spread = 8.3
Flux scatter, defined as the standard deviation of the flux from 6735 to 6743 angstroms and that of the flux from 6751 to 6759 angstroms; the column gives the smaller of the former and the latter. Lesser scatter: 0.4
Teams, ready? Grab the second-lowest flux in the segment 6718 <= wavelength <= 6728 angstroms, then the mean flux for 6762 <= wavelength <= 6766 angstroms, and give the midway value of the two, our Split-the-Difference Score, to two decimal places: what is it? 4.53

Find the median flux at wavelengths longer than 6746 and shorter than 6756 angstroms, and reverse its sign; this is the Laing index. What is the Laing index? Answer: -4.3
